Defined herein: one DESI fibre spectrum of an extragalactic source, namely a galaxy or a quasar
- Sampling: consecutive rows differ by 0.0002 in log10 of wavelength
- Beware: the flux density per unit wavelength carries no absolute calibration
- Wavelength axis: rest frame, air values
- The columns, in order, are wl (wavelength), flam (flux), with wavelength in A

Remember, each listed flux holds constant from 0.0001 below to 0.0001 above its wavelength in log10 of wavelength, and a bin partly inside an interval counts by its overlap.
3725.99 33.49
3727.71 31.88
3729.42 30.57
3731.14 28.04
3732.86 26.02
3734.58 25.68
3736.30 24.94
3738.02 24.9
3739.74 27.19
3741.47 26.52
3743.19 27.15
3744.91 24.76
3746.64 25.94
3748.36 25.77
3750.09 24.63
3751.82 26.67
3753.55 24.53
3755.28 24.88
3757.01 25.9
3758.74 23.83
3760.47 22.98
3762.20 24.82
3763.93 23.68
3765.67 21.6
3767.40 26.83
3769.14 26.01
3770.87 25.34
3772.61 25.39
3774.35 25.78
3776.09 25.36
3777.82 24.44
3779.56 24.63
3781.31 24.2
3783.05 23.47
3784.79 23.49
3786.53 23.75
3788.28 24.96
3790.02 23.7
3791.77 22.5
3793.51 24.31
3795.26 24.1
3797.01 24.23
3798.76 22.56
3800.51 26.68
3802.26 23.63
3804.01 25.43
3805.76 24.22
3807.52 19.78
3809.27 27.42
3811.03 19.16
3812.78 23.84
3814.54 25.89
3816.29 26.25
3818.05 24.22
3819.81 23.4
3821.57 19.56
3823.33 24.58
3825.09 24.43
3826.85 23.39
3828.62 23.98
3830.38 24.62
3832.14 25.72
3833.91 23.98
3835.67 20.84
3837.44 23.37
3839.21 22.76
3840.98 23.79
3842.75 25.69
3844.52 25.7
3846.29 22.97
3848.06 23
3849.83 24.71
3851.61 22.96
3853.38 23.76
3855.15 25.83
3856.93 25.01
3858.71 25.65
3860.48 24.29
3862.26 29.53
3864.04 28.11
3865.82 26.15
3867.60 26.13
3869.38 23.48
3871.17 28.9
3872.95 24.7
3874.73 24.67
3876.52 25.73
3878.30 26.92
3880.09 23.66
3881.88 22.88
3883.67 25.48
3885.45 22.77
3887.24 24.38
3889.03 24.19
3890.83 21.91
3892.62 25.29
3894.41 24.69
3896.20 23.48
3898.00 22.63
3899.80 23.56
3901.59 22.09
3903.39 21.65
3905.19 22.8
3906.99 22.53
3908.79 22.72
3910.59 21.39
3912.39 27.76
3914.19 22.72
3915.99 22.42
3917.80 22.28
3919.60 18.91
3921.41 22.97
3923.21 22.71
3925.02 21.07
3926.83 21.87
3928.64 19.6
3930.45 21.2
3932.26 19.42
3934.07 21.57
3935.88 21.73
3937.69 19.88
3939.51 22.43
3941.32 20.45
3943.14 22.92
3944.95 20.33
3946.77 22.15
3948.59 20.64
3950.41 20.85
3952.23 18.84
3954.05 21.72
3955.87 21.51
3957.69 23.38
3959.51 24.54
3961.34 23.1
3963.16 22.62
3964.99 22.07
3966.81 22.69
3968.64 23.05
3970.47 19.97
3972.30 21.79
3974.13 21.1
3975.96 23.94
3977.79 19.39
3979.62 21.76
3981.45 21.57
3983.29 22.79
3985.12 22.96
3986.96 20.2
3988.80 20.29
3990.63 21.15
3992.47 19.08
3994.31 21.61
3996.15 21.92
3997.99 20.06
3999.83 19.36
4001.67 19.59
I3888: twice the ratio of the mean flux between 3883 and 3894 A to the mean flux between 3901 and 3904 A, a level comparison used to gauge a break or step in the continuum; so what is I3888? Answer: 2.20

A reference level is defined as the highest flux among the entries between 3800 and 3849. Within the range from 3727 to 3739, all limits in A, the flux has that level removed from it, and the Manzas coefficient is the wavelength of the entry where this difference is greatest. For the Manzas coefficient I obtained 3727.71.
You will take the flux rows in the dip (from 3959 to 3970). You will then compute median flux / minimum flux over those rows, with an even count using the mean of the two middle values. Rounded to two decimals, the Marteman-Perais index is 1.04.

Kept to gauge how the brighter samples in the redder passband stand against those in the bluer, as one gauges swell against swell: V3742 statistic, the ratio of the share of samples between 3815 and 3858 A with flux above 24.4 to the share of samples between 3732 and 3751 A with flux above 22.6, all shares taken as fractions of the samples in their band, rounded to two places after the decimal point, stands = 0.42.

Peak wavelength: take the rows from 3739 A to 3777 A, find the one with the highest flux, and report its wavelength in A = 3739.74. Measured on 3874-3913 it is 3912.39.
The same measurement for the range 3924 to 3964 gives 3959.51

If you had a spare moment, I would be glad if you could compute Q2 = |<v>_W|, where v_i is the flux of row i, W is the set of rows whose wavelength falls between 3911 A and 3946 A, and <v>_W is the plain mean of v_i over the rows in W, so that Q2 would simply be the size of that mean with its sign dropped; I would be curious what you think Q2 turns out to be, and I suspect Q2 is 21.7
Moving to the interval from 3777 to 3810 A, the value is 24.1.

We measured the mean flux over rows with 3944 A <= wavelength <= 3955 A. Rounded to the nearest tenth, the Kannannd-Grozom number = 20.8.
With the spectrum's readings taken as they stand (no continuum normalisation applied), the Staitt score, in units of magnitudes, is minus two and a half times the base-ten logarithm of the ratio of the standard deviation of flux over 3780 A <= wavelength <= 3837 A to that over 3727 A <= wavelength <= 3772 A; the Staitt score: 0.1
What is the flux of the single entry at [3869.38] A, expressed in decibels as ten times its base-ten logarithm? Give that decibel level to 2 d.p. 13.71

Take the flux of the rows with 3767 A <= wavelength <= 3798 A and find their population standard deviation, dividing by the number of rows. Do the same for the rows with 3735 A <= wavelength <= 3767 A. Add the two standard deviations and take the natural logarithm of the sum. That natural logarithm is 0.90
